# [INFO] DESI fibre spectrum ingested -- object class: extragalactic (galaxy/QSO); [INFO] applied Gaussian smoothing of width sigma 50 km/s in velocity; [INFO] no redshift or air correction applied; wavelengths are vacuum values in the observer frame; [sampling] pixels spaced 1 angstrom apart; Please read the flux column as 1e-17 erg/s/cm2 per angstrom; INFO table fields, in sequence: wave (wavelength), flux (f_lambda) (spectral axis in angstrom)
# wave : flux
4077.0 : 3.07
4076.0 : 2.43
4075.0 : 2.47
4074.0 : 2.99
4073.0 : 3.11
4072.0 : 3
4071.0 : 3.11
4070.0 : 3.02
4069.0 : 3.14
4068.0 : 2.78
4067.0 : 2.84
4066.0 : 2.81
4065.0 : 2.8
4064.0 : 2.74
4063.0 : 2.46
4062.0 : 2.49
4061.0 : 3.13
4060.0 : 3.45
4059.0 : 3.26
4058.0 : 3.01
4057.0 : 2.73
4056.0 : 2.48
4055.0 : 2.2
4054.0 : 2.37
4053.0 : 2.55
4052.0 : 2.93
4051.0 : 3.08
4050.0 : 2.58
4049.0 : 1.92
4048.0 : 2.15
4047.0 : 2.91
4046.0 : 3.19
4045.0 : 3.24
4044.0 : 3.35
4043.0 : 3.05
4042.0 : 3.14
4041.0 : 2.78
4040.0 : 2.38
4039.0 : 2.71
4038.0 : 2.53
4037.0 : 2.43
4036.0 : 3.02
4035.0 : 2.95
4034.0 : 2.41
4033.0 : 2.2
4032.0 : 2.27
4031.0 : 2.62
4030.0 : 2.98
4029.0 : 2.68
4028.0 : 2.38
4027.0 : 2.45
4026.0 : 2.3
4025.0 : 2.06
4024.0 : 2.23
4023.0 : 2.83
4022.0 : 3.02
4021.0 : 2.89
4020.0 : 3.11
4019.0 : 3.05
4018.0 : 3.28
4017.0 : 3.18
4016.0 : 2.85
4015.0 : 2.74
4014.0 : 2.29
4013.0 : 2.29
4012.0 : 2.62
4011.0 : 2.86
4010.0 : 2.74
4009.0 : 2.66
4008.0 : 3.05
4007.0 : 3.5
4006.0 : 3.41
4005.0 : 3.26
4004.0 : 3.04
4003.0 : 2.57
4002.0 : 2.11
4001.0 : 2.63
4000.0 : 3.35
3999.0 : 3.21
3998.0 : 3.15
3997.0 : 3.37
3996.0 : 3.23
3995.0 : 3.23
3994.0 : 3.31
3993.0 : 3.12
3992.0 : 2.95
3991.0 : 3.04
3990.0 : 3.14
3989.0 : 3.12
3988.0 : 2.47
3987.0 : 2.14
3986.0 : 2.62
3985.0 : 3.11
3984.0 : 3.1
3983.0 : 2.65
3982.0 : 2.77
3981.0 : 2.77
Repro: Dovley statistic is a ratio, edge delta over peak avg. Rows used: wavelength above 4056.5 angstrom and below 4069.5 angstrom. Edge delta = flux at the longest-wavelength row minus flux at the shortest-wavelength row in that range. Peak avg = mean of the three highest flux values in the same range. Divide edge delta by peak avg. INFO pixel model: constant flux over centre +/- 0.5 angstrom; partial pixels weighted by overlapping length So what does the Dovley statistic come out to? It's 0.12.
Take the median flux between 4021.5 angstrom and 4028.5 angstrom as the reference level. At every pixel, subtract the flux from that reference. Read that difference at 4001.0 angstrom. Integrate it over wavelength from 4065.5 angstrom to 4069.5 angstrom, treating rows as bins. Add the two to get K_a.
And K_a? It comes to -2.3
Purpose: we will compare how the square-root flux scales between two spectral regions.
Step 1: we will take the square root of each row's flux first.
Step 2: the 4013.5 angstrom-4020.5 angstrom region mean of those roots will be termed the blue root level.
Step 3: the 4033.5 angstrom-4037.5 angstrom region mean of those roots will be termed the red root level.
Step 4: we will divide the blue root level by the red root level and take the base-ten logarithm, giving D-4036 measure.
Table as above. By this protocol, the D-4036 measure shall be 0.017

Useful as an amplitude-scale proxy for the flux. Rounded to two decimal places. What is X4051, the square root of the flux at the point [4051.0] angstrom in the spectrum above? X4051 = 1.75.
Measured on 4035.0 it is 1.72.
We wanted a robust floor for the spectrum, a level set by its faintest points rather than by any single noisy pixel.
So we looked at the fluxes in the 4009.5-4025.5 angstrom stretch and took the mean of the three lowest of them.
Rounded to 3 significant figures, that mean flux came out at 2.19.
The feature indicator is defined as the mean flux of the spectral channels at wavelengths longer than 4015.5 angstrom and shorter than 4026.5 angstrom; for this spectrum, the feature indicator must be 2.80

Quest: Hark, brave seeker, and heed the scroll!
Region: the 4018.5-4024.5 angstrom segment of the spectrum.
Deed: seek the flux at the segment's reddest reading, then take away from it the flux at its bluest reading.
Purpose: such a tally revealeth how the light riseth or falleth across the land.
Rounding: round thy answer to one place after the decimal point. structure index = -0.8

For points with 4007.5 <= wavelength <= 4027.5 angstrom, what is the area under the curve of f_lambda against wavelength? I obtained 54.5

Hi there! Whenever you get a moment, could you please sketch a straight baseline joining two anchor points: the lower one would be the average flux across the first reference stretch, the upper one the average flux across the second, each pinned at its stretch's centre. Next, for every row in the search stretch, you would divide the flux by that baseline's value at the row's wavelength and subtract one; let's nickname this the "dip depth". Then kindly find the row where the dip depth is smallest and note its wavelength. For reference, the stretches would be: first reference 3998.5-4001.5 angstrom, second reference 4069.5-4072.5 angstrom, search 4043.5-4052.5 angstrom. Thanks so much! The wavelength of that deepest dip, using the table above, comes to 4049.0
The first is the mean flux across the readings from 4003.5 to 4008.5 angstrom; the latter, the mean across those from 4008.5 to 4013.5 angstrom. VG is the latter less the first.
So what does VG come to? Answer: -0.62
